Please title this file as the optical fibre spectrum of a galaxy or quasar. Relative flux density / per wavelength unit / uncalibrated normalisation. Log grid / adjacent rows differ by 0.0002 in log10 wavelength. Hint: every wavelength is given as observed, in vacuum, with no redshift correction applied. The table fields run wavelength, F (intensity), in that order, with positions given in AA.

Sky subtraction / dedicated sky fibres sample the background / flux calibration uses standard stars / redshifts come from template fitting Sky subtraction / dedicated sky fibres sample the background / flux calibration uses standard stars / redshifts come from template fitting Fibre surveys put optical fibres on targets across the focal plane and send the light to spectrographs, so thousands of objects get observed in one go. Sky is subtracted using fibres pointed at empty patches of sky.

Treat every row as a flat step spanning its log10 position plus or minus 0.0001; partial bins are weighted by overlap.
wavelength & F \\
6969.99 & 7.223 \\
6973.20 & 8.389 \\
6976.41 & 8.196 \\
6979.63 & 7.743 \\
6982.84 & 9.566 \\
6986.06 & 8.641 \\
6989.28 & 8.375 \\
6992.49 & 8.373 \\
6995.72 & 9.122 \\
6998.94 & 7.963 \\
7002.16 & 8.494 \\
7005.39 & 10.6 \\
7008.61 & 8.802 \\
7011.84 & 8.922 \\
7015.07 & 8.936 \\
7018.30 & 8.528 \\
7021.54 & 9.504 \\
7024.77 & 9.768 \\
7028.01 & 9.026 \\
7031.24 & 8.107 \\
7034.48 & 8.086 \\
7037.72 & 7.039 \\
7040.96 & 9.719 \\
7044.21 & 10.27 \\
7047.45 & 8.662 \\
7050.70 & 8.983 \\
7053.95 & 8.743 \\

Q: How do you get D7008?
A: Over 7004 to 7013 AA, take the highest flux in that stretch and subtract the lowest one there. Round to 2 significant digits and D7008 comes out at 1.8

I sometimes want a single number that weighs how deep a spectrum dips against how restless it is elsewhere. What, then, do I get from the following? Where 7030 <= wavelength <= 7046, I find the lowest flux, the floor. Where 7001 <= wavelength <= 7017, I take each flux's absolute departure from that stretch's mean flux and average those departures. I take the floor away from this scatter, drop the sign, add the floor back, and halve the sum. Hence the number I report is 6.7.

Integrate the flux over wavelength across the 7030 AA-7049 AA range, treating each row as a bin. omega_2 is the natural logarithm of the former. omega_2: 5.1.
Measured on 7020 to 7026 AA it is 4.1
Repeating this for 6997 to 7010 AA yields 4.8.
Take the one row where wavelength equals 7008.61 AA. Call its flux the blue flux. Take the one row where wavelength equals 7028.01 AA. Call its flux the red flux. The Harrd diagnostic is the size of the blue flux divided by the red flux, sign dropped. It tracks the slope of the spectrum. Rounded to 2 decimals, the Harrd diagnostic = 0.98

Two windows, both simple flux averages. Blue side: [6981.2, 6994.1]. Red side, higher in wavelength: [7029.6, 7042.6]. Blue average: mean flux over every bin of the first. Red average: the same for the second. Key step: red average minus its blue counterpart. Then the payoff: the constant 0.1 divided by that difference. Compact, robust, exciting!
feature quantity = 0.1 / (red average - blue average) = -0.20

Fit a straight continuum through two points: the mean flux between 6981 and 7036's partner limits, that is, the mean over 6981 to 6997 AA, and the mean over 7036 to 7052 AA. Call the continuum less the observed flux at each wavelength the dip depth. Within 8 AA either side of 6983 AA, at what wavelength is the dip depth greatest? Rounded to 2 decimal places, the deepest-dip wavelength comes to 6979.63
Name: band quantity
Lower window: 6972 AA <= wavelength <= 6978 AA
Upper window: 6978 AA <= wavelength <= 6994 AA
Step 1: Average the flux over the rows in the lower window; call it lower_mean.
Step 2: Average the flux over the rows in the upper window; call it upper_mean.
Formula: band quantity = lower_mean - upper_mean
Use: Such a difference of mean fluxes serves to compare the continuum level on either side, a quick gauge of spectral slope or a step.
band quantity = -0.25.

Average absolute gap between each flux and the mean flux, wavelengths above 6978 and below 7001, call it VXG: 0.49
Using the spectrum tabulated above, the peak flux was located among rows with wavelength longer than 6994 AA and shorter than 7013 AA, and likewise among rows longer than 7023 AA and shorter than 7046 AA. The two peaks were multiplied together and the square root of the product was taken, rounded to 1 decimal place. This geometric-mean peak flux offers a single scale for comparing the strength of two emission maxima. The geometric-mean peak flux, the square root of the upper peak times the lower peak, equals 10.4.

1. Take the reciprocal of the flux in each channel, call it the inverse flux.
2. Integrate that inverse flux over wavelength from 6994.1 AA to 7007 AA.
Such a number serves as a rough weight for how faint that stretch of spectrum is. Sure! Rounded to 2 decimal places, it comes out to 1.44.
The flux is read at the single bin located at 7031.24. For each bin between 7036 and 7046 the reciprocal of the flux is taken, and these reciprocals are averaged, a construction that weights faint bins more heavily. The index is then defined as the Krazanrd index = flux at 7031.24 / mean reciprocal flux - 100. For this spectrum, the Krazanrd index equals -29.0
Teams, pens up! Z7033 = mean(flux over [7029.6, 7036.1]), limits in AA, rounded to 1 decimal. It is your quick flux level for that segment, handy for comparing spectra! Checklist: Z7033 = 8.1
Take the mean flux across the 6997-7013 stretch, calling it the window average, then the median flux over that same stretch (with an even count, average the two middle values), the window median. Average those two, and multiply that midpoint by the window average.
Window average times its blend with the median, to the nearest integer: 80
